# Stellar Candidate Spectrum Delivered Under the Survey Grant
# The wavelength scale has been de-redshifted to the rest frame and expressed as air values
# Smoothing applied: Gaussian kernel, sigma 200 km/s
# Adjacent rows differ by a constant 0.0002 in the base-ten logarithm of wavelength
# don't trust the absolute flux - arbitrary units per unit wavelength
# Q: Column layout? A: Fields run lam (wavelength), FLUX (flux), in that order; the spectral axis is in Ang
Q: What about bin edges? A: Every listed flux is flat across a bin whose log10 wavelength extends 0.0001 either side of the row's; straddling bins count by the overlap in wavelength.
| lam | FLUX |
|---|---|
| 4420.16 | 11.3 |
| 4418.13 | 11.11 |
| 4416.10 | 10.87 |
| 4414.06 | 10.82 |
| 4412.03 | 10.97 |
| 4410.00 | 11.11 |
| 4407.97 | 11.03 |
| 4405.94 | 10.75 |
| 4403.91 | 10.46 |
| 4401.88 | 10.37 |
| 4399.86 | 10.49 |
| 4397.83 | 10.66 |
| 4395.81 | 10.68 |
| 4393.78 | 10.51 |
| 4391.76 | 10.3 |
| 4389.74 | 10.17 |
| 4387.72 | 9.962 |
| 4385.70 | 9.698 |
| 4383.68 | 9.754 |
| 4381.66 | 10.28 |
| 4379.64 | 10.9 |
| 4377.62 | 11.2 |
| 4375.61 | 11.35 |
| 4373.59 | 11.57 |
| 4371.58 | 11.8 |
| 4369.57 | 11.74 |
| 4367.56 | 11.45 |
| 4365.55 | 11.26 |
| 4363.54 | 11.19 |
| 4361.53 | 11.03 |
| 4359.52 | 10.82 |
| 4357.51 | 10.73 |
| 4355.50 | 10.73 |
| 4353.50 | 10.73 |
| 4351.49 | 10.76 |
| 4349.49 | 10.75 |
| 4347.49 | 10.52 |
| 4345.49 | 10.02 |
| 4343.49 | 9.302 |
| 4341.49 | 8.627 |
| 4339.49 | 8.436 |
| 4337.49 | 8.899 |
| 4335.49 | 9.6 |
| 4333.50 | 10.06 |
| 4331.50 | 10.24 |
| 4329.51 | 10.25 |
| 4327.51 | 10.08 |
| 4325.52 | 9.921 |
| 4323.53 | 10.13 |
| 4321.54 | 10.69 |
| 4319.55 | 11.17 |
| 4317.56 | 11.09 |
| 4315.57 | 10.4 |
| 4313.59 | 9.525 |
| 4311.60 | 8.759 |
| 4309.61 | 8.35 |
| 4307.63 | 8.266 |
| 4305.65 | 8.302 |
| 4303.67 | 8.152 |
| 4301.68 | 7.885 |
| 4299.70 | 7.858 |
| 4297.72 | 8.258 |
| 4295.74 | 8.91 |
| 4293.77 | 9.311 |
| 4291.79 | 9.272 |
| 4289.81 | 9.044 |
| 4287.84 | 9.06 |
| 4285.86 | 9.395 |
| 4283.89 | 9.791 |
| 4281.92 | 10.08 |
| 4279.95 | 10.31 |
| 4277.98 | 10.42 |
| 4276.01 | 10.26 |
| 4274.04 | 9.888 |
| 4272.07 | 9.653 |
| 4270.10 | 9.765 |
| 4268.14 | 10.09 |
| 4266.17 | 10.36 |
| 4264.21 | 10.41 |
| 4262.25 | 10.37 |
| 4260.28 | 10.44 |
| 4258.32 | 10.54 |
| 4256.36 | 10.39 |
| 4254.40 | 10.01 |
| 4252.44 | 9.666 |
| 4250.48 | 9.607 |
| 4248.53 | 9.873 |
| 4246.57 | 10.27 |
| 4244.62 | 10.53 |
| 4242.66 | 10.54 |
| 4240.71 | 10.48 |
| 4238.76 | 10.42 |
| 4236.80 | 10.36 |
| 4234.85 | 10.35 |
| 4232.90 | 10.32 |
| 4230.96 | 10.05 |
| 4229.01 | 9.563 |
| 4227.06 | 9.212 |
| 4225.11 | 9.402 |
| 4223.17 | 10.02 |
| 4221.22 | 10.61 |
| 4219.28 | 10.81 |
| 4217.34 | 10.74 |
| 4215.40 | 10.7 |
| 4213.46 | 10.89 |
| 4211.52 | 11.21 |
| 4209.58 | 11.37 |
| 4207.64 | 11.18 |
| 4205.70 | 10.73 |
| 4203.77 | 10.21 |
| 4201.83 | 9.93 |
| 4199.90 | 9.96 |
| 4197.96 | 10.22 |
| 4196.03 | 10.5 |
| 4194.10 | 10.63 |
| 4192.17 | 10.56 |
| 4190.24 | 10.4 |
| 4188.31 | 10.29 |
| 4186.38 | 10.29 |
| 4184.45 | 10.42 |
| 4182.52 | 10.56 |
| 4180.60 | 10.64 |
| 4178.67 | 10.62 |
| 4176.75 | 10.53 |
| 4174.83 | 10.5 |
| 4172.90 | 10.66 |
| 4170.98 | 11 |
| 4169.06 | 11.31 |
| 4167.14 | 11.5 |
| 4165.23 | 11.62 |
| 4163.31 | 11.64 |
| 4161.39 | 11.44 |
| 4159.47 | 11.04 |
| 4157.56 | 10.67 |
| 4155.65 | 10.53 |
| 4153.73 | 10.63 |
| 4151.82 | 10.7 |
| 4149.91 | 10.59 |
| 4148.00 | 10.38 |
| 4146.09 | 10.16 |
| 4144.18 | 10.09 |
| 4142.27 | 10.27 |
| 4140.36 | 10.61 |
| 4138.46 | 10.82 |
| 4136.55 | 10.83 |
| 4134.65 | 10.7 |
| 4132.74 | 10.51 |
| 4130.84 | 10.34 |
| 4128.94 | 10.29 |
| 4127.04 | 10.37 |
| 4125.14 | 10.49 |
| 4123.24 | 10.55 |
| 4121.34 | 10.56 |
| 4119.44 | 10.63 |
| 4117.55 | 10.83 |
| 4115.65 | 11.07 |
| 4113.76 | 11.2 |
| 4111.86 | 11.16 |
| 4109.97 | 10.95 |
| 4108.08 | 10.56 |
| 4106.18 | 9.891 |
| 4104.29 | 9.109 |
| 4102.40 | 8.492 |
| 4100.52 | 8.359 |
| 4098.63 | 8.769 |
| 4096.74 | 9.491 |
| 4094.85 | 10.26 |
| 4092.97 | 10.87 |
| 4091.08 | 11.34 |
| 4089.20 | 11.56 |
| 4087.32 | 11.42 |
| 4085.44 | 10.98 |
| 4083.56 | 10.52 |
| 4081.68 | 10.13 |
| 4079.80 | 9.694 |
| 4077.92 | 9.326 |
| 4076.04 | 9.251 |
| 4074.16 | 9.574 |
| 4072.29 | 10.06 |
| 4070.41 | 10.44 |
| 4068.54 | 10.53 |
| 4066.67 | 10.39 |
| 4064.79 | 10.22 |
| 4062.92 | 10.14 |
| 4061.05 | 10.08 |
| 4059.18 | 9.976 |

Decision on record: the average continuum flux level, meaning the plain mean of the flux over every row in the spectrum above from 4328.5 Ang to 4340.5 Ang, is 9.6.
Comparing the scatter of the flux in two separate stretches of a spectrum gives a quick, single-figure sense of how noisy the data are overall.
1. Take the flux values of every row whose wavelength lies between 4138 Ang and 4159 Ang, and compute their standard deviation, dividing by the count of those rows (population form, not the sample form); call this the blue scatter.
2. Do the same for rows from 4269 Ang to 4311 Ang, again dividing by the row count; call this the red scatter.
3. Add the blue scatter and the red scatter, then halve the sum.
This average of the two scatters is 0.52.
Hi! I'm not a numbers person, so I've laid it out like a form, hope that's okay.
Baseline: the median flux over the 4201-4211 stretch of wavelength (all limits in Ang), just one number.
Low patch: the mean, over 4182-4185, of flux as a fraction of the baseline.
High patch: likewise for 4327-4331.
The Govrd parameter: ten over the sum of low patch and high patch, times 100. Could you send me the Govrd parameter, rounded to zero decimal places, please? 519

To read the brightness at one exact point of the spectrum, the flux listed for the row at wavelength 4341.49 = 8.627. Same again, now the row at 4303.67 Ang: 8.152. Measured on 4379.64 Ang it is 10.9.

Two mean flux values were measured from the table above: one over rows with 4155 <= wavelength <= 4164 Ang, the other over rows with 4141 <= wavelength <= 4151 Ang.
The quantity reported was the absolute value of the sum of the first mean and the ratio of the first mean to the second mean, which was 12.1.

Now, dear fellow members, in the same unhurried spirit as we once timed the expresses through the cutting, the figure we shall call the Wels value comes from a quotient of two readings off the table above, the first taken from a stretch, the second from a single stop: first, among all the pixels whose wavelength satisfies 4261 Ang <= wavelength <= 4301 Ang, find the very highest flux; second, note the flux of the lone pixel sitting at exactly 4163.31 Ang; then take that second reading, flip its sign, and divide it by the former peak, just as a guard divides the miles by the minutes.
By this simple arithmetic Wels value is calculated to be -1.12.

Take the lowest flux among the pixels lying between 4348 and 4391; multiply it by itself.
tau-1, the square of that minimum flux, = 94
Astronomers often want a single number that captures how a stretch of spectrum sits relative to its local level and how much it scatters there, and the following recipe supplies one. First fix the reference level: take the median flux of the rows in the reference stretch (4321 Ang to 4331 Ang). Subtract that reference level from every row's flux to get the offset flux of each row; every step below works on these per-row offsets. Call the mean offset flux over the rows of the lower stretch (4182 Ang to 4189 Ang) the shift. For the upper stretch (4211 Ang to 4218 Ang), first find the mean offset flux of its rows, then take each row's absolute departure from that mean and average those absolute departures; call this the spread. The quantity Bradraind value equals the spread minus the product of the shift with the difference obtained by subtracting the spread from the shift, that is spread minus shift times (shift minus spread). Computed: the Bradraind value 0.14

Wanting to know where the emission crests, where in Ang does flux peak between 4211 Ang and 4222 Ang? 4211.52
